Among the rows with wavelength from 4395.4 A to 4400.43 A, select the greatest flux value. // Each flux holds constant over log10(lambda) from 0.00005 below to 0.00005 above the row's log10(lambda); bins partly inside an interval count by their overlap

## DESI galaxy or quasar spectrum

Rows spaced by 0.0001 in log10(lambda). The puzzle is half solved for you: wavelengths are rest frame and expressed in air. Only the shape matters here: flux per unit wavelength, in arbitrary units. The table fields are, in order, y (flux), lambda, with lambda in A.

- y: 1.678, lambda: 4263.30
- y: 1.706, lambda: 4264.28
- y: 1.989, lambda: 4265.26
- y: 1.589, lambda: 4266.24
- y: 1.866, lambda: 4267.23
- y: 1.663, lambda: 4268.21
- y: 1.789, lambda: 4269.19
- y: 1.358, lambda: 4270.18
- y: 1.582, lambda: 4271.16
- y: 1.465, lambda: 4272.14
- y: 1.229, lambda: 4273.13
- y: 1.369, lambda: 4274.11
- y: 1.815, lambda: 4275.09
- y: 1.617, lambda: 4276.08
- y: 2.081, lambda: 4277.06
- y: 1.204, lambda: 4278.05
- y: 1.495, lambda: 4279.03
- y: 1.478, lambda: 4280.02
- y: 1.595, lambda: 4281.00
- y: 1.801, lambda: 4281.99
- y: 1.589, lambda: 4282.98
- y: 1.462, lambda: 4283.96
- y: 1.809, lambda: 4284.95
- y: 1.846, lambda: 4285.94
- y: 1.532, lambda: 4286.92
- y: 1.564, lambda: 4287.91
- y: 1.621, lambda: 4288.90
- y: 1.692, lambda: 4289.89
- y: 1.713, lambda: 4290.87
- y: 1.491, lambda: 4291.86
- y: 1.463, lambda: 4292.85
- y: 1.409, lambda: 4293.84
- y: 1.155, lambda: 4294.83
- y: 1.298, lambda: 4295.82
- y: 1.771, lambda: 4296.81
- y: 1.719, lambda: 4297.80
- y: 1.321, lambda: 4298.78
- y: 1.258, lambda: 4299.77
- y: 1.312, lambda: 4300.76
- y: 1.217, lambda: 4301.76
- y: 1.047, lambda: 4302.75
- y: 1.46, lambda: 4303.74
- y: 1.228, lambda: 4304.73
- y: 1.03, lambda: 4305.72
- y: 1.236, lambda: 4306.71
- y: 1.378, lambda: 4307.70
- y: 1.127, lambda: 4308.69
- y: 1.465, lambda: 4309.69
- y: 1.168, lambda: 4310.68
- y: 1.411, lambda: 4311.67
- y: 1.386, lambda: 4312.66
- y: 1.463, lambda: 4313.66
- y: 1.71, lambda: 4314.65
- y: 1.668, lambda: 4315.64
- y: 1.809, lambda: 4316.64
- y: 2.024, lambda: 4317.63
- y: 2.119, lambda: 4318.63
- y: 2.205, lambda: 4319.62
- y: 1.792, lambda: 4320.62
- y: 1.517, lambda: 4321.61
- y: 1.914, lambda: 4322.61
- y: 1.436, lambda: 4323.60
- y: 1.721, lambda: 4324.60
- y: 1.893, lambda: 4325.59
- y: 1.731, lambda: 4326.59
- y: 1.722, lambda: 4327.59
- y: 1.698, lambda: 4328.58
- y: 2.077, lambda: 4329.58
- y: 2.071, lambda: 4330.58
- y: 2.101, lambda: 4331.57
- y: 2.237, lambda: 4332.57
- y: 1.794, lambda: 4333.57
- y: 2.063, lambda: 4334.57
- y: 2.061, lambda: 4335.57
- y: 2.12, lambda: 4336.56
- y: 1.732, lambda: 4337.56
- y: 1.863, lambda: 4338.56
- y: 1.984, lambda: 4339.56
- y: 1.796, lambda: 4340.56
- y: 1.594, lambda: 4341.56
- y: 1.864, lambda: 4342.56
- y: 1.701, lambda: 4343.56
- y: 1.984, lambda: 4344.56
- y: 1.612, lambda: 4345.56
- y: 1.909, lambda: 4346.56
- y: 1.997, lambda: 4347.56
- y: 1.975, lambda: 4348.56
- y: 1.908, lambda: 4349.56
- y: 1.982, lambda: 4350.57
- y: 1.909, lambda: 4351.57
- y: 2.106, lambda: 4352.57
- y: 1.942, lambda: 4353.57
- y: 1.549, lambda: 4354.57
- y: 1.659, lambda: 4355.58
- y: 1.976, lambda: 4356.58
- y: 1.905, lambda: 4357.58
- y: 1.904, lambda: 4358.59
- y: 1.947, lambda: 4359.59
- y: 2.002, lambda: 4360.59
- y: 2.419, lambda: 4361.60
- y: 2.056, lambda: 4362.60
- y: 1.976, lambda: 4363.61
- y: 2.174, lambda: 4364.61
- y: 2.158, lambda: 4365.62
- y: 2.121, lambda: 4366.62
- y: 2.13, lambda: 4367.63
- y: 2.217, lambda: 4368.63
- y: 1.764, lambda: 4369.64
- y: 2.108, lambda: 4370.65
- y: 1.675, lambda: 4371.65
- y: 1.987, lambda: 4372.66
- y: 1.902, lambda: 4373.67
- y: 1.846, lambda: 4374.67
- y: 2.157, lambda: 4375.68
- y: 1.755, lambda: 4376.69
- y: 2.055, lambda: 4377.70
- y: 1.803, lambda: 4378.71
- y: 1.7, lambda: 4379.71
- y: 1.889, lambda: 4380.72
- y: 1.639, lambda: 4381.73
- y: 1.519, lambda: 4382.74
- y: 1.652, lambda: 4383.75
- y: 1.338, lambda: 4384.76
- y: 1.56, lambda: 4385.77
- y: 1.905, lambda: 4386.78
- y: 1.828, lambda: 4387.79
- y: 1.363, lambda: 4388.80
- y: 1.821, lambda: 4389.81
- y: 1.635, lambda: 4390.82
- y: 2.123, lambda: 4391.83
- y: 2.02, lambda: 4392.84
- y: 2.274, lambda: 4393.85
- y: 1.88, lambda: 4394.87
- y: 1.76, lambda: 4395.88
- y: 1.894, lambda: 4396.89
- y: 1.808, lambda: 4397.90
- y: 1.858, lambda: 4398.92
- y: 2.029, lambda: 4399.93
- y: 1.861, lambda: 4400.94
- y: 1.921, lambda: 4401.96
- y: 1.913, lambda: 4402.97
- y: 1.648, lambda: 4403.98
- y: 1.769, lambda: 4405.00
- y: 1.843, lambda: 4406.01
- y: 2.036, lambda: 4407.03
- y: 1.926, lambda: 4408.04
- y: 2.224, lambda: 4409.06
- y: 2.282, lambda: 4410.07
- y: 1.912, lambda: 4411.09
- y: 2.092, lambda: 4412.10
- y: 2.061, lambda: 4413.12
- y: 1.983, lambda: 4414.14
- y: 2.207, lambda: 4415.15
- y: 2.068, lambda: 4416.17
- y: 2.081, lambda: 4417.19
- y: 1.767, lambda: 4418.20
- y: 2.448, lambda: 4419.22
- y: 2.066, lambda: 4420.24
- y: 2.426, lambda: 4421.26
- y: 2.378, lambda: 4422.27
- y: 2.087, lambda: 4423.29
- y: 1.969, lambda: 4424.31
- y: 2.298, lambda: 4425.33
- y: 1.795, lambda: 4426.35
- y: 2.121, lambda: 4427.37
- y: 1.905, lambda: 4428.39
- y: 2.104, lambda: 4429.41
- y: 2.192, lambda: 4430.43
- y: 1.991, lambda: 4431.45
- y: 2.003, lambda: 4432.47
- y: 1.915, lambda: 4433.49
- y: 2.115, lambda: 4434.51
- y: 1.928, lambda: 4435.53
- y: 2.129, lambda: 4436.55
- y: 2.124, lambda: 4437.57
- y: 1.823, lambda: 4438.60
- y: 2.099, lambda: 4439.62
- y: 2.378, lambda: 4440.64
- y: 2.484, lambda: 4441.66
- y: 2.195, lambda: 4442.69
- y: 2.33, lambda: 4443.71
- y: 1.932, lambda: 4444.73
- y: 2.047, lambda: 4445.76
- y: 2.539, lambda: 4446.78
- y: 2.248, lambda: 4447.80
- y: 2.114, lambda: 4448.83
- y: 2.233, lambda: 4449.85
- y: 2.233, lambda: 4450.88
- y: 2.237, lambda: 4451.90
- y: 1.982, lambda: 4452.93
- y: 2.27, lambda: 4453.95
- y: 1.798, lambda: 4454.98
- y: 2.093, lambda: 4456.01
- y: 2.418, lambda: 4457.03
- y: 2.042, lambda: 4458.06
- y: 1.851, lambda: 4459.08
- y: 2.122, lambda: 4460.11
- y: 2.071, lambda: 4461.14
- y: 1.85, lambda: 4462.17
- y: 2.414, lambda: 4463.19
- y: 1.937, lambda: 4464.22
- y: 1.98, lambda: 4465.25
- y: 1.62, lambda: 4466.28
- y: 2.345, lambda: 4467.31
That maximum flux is 2.029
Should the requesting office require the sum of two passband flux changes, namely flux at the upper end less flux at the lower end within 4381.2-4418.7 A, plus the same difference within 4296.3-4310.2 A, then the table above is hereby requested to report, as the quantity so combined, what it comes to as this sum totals -0.18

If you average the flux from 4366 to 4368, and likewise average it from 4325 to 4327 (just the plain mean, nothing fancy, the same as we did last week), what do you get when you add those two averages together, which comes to 3.94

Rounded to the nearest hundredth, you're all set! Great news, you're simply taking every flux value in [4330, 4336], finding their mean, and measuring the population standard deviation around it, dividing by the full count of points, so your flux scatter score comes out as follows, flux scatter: 0.13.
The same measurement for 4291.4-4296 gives 0.12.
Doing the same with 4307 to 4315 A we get 0.17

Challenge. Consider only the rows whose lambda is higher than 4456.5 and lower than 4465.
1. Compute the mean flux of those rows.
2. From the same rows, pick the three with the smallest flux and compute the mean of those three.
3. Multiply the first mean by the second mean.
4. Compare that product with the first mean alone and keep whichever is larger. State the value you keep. 3.92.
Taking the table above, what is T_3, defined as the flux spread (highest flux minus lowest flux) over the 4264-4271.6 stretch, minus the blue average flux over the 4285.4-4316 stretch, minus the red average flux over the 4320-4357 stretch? -2.7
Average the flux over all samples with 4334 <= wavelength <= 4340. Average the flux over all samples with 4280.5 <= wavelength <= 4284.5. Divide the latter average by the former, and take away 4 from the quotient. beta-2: -3.18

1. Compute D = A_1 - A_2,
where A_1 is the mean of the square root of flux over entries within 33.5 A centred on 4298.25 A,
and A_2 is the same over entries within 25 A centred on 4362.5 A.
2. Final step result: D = -0.21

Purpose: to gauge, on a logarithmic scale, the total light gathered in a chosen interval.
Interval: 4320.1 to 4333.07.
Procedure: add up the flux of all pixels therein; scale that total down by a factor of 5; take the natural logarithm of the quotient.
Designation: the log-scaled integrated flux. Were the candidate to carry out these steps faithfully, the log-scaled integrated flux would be 1.6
